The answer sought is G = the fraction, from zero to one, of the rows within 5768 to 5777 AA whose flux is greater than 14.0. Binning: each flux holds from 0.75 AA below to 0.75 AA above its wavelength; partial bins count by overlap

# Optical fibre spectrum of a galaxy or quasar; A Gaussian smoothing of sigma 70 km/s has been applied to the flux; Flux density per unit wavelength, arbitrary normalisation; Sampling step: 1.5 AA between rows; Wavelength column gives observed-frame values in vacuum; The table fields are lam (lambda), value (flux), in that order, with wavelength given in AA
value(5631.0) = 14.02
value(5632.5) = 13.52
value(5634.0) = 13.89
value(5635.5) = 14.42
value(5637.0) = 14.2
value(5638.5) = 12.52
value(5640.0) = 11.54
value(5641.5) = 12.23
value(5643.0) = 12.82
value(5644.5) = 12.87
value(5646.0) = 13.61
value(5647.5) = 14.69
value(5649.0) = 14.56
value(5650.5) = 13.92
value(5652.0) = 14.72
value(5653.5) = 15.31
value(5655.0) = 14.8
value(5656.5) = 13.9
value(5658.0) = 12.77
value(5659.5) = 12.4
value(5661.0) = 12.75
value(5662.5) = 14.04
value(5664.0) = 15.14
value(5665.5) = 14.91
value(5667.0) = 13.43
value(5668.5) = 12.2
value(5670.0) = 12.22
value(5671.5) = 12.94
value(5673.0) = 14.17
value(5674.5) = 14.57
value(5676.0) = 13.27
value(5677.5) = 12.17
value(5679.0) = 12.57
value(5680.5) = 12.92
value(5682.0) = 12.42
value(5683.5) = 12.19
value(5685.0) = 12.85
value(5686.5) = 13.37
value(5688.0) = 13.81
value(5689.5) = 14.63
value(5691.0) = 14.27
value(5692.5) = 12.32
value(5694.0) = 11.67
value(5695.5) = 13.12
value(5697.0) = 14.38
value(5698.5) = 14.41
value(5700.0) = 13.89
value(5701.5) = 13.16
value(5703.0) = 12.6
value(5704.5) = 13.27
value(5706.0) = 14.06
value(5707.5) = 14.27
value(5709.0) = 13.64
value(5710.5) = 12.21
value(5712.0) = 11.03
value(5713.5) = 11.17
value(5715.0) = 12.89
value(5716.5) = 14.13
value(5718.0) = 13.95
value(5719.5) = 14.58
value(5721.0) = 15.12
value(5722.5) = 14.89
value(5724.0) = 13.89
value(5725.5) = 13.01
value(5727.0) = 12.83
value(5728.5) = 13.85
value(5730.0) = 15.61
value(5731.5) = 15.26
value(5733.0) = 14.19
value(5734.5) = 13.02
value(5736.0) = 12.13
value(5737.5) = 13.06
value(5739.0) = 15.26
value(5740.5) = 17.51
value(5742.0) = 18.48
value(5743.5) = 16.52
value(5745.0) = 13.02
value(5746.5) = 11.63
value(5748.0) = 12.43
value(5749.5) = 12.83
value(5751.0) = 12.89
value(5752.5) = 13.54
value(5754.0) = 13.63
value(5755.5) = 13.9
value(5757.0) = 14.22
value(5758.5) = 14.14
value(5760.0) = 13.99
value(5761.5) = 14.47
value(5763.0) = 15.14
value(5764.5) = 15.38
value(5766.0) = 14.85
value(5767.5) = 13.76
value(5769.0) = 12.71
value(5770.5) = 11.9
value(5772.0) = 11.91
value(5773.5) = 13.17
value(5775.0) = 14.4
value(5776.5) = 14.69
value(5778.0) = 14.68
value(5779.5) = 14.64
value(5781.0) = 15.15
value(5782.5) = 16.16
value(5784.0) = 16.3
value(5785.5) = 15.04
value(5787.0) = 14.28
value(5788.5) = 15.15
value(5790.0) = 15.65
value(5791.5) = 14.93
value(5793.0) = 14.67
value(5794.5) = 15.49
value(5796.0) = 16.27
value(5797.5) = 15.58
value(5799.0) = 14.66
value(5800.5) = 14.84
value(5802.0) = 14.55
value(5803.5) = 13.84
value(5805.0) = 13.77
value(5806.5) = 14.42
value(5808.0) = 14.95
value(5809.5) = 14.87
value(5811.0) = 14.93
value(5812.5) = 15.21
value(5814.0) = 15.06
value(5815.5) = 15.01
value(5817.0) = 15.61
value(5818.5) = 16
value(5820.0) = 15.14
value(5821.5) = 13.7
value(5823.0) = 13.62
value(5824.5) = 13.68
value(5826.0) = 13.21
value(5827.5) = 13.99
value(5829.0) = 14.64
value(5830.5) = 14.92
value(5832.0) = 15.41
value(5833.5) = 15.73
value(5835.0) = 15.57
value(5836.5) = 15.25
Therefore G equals 0.3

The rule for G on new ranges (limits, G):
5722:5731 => 0.3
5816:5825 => 0.5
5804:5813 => 0.8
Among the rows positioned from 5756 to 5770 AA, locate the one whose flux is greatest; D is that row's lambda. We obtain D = 5764.5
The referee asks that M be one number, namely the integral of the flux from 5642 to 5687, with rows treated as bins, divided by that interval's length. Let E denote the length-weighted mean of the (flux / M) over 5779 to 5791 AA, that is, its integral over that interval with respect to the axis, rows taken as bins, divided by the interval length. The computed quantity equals 1.14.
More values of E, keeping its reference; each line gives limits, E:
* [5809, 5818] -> 1.12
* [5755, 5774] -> 1.03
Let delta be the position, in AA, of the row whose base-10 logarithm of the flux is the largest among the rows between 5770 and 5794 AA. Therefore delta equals 5784.0 AA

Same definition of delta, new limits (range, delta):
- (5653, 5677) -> 5653.5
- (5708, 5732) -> 5730.0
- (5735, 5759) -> 5742.0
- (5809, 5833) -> 5818.5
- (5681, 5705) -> 5689.5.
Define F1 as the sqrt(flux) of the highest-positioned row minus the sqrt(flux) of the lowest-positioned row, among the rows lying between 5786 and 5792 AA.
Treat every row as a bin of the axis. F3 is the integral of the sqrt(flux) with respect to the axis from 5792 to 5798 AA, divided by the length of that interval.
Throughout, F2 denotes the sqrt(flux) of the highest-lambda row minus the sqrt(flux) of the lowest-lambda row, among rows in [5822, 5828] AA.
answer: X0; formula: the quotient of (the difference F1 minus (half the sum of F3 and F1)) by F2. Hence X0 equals -39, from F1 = 0.085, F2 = 0.05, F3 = 3.93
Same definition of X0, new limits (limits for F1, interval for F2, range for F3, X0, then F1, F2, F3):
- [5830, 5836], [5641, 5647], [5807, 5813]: -10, 0.083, 0.19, 3.87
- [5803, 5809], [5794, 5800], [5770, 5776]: 16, 0.146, -0.11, 3.60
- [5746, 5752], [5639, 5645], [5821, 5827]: -9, 0.180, 0.19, 3.68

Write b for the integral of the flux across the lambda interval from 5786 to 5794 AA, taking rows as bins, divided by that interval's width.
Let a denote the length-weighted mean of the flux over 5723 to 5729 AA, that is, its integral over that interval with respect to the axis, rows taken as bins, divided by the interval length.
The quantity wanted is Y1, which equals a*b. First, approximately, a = 13.4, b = 15.0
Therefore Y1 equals 201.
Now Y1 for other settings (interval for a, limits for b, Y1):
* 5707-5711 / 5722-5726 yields 186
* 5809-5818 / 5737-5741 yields 231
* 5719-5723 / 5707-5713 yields 188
